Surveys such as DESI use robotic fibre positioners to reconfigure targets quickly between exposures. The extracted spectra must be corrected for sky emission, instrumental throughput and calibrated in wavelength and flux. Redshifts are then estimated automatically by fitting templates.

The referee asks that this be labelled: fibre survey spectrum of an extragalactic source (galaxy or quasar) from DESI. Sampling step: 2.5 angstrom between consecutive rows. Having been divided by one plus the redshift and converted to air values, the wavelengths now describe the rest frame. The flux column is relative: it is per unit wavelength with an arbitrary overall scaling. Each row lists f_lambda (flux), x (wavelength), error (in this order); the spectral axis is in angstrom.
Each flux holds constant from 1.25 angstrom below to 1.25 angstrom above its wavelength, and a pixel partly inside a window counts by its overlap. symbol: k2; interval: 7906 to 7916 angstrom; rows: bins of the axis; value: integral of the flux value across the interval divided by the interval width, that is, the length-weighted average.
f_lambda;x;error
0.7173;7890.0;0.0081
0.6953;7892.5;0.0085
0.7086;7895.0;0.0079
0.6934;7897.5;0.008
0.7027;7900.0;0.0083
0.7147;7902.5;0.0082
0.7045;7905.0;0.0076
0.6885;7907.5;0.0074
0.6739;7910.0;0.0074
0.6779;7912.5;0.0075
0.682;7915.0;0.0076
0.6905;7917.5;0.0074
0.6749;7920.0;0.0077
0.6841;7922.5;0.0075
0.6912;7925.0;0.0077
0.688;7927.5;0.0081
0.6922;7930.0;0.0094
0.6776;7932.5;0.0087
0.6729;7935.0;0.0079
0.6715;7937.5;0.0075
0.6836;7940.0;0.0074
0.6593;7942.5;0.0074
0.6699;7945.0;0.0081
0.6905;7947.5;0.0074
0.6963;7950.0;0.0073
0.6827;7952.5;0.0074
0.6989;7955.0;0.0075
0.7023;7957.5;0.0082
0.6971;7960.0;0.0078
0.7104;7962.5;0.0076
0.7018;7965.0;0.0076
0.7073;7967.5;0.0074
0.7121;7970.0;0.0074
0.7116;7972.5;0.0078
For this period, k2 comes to 0.681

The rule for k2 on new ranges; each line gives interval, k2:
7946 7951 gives 0.692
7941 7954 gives 0.680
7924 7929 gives 0.690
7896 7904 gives 0.704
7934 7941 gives 0.676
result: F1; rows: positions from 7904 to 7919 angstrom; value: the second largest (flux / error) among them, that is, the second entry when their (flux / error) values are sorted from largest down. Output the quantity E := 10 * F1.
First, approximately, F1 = 93.0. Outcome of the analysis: 930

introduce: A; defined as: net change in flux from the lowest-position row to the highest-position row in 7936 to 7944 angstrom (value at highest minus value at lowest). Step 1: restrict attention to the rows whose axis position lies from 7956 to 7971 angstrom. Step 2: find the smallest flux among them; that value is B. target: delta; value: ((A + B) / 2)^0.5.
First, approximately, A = -0.012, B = 0.6971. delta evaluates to 0.585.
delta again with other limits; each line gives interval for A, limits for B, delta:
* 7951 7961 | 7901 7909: 0.593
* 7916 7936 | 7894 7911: 0.573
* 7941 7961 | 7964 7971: 0.608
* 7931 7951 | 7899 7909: 0.595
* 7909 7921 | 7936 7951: 0.575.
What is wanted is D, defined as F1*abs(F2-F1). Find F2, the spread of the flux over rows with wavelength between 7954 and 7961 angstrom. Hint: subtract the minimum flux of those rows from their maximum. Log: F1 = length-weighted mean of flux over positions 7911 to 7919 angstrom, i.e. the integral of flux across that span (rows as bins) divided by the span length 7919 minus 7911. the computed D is 0.46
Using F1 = 0.683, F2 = 0.005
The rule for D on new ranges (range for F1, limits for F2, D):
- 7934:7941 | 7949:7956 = 0.45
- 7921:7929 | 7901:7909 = 0.45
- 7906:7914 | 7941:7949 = 0.44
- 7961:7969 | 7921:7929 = 0.49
